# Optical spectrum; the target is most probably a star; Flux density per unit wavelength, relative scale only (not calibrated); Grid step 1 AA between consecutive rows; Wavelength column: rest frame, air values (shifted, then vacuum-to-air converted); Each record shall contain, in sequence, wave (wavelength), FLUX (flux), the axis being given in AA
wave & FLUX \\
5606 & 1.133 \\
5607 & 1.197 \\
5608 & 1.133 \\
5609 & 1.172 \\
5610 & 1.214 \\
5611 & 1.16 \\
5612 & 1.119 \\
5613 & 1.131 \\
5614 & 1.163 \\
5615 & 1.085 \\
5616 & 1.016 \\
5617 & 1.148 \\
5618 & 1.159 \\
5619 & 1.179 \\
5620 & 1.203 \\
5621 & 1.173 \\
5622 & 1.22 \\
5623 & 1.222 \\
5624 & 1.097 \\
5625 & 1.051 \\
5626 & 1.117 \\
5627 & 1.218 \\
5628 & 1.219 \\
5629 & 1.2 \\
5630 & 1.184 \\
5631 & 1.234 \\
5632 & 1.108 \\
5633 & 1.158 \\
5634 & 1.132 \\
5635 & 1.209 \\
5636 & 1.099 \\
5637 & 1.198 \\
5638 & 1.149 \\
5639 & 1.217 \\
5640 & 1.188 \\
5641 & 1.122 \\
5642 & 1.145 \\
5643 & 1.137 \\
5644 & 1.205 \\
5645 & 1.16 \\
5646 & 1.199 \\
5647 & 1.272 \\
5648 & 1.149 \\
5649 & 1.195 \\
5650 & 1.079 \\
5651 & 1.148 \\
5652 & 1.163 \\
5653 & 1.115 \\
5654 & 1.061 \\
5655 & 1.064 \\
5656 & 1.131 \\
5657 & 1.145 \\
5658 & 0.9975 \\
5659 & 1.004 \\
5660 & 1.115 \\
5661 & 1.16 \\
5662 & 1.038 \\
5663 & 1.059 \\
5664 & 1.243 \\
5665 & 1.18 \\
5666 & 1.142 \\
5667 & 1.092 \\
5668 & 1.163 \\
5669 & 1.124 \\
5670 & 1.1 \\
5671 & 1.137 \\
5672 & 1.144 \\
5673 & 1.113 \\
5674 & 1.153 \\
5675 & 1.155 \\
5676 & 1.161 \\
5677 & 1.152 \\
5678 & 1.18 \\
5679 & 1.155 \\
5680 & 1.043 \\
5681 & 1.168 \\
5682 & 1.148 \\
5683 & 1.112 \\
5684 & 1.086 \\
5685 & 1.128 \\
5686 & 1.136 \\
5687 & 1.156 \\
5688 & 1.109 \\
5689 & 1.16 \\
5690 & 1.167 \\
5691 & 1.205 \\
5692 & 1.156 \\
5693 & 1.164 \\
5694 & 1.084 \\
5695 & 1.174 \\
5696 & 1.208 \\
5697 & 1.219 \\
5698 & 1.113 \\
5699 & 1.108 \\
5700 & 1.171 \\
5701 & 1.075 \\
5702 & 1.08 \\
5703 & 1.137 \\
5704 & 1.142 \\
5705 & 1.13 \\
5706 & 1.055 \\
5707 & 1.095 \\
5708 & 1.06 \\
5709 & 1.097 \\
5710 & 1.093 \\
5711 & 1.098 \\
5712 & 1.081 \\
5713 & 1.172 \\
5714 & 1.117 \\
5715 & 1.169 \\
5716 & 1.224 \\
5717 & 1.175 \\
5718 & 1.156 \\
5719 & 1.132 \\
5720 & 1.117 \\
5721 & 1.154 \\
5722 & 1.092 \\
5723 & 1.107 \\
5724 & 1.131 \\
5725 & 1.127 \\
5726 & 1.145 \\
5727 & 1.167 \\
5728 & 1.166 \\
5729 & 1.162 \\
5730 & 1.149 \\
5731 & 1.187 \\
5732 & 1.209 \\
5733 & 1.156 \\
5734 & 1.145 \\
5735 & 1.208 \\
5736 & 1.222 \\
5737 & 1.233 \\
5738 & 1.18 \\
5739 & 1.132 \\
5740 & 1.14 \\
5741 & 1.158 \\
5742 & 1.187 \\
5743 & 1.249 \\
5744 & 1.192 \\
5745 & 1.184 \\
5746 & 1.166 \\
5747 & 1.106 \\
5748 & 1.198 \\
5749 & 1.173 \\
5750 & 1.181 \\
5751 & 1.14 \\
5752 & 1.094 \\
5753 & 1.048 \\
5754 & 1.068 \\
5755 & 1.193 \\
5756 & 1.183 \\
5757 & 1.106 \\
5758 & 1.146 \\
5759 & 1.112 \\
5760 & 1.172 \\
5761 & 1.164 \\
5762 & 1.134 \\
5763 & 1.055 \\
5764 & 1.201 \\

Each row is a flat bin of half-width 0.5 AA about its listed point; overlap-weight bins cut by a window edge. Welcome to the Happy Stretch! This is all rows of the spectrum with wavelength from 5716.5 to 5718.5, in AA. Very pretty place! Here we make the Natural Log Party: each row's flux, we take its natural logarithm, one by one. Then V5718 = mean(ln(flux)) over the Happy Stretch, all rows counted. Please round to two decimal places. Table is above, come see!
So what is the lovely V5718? 0.15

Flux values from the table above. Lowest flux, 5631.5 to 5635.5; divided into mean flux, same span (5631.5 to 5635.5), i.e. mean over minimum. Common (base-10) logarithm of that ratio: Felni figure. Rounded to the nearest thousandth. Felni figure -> 0.017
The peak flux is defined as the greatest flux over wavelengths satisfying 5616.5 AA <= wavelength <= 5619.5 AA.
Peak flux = 1.179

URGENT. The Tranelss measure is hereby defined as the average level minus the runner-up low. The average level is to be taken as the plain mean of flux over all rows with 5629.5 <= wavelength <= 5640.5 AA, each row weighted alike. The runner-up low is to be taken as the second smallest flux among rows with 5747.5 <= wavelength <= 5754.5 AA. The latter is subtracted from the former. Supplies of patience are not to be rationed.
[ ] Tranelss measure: 0.10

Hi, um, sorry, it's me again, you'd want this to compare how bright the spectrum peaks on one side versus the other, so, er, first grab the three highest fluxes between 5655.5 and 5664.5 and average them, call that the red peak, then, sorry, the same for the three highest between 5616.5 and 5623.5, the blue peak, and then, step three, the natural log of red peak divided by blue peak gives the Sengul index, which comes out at -0.03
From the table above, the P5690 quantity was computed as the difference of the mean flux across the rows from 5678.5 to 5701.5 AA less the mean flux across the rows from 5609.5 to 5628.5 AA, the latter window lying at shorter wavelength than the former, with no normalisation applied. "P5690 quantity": -0.011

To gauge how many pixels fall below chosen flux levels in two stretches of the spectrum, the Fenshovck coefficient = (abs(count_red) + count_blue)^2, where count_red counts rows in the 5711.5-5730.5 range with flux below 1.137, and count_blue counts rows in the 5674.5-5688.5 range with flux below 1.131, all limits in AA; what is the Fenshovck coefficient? 169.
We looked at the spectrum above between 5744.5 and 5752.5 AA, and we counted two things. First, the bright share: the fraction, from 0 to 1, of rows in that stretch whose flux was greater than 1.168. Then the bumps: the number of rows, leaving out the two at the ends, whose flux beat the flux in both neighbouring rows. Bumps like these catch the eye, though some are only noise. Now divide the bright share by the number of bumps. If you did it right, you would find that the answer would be 0.25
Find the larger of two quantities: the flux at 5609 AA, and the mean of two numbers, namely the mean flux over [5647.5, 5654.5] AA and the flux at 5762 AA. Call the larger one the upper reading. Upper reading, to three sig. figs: 1.17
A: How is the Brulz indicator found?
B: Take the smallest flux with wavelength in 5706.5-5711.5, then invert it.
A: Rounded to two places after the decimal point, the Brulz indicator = 0.94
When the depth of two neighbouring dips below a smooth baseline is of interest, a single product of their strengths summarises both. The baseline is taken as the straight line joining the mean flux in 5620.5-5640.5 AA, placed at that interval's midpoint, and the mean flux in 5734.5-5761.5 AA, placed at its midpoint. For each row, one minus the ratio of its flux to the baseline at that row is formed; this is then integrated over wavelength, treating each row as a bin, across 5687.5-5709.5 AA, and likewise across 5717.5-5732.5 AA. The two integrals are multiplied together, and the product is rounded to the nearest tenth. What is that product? 0.1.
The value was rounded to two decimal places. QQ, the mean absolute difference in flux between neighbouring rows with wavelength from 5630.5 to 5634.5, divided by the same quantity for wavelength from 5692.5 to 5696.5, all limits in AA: 0.99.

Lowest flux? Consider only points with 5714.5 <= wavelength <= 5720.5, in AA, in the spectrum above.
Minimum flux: 1.117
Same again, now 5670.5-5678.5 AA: 1.113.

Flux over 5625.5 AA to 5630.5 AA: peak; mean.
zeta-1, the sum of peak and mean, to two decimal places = 2.41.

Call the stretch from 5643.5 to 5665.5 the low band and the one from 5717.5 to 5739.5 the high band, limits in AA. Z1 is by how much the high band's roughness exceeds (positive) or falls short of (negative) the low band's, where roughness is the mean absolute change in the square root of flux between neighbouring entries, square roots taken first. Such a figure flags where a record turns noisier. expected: -0.019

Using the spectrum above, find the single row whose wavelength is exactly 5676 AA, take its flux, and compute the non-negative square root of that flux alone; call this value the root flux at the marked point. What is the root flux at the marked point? 1.077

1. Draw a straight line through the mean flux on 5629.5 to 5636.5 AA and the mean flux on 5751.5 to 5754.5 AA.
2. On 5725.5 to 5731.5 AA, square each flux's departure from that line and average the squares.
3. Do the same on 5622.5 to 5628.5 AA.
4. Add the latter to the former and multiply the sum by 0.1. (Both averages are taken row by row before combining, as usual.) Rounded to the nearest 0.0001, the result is 0.0011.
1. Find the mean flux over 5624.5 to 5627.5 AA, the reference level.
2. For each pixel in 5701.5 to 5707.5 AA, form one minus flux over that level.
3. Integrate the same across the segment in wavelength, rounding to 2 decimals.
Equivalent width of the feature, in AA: 0.12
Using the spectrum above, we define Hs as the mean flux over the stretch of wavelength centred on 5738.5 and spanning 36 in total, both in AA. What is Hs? 1.16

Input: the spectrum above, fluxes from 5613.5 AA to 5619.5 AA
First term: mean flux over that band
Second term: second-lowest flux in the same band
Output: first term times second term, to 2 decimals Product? 1.22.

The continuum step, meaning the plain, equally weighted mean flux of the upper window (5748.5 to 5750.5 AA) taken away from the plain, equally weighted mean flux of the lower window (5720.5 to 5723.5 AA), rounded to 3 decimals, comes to -0.059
